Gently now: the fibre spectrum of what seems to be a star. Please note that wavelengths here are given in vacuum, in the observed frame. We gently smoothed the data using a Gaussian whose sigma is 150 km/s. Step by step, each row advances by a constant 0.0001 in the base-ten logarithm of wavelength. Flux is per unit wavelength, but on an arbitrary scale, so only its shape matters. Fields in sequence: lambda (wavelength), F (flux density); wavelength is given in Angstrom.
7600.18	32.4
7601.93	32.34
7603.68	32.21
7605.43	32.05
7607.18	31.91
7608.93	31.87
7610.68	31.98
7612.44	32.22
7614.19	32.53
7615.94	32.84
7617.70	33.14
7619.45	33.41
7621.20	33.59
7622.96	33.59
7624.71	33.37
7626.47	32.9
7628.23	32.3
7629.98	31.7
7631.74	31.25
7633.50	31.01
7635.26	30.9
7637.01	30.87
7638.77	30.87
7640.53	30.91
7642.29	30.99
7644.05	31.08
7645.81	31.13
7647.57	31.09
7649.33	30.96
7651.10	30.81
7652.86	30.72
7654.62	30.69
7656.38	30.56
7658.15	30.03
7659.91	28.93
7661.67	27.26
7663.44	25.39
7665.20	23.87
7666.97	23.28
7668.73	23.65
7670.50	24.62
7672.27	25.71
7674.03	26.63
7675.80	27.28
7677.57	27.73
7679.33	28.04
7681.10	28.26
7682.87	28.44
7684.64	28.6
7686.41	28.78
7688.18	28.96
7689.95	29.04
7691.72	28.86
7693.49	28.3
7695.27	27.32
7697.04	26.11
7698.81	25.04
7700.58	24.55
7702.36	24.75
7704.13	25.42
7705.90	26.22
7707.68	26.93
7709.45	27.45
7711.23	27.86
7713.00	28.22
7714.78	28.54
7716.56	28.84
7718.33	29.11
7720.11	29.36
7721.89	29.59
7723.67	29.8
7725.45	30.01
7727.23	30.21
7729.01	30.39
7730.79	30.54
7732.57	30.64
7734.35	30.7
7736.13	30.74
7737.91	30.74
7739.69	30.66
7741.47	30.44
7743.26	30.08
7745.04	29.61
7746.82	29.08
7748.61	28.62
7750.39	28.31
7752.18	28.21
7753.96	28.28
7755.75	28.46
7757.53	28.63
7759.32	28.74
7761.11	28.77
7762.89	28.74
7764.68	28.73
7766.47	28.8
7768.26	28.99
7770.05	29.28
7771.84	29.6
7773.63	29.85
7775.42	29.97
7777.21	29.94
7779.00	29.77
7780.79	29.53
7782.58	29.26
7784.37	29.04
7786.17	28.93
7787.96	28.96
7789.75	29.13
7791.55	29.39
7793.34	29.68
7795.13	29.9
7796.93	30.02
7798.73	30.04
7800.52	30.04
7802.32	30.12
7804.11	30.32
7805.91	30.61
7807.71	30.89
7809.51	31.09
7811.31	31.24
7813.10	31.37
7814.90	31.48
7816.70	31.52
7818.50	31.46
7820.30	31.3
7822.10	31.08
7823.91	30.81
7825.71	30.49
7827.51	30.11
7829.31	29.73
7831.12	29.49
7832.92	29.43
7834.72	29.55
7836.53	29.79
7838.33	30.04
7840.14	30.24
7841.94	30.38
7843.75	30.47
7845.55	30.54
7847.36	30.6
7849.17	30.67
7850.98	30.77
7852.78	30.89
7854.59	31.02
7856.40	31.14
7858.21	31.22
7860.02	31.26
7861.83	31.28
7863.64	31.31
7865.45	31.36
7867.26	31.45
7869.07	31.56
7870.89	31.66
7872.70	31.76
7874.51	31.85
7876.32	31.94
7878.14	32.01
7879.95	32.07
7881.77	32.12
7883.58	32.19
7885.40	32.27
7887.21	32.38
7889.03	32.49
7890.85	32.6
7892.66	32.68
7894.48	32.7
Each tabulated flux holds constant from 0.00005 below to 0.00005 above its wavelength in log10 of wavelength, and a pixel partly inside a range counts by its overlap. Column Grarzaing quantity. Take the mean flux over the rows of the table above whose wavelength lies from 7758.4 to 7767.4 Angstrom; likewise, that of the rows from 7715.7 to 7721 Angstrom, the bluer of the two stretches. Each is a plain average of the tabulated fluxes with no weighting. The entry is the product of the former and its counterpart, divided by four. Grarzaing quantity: 209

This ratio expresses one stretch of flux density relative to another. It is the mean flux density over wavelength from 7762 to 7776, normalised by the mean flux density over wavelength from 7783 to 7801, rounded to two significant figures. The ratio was 0.99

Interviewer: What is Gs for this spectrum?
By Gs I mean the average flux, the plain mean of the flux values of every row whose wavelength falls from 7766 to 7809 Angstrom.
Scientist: 29.7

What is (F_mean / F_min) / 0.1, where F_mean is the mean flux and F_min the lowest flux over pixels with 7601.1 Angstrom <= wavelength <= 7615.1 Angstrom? 10.1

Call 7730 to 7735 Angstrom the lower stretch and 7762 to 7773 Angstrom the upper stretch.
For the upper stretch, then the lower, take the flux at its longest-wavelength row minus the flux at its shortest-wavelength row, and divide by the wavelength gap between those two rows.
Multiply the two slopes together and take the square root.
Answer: 0.066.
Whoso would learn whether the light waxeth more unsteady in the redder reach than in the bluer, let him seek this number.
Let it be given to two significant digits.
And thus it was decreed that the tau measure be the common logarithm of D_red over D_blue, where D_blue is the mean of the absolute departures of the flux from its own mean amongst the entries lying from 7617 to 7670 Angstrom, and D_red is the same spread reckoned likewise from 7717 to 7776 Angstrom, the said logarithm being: -0.44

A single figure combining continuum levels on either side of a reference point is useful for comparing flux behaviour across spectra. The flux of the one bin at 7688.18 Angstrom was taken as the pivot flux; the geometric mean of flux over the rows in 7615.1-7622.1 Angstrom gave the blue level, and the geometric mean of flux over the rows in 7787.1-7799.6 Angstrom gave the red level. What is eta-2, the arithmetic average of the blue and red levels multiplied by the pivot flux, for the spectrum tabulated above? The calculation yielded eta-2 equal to 910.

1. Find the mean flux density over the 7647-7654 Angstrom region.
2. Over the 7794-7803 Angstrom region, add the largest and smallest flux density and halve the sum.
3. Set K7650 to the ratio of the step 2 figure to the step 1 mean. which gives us 0.97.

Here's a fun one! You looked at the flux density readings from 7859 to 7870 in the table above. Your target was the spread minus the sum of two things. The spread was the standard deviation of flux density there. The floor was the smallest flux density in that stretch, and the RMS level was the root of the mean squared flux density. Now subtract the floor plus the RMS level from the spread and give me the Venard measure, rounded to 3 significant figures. -62.5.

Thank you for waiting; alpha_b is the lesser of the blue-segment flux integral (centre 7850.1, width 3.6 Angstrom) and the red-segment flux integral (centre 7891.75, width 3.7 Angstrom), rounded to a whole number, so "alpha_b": 111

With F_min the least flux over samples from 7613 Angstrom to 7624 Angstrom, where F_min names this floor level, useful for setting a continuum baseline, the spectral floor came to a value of 32.53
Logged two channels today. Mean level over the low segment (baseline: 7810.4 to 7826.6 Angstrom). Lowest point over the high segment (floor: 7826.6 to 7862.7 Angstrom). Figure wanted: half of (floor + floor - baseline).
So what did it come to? 13.8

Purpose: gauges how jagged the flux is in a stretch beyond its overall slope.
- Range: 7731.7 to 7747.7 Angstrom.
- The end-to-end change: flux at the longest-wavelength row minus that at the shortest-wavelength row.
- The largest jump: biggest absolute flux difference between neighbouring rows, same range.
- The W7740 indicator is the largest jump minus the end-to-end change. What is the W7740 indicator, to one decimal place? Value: 2.1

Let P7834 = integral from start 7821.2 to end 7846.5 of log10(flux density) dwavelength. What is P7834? 37.4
